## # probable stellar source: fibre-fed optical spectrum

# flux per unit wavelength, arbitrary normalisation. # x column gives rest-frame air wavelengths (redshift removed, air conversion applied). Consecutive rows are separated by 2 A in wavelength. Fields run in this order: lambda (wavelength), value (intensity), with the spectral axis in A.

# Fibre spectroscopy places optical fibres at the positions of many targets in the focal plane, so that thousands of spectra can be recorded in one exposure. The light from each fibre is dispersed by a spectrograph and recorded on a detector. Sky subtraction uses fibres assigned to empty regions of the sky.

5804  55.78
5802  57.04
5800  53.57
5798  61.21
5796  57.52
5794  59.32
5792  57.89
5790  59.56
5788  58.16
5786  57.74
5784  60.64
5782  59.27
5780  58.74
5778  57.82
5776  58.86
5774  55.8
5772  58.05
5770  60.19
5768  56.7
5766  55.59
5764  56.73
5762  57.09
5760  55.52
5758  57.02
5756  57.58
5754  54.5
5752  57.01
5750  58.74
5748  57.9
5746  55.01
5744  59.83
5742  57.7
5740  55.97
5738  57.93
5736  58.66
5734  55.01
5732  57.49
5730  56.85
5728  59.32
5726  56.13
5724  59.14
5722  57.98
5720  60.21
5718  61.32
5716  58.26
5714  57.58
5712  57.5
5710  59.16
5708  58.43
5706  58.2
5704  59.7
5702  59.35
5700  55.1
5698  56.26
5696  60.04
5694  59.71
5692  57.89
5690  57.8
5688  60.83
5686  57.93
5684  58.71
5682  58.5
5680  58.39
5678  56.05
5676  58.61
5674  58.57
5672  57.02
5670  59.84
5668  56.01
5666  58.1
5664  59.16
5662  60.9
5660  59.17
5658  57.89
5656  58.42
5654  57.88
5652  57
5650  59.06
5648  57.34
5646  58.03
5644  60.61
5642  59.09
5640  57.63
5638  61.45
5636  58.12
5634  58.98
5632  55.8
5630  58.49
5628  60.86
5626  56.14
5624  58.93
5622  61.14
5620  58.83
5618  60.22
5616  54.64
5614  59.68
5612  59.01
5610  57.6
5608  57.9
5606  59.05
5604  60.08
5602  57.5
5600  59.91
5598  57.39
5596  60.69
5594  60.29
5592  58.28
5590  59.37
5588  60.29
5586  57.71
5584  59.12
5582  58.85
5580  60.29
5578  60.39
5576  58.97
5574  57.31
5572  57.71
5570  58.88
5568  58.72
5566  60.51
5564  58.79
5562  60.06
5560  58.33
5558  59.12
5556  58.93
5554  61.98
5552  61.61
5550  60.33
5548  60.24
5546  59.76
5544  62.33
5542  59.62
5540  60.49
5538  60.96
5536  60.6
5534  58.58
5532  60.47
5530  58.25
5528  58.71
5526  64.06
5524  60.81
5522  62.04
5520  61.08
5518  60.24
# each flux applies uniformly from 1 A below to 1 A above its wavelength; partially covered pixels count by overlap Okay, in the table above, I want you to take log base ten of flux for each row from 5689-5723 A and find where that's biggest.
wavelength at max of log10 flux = 5718 A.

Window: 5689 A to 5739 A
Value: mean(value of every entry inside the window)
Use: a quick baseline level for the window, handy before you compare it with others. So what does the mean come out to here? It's 58.2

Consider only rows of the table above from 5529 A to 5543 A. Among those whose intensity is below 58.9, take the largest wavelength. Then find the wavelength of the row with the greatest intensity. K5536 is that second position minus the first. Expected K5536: 4 A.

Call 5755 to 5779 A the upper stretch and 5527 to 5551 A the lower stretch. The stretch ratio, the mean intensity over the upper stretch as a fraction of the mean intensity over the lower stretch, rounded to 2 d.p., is 0.95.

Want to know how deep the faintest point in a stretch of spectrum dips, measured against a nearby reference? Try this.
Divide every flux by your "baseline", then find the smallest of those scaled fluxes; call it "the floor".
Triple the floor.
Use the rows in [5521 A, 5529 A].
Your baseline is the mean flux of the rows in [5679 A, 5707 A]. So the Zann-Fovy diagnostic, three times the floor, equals 3.01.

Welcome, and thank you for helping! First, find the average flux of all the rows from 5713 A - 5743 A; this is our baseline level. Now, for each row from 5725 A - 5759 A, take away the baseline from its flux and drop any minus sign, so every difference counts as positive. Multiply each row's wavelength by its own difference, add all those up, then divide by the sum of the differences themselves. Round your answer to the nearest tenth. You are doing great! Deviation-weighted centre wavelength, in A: 5741.8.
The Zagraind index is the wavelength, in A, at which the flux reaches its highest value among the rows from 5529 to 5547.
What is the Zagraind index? 5544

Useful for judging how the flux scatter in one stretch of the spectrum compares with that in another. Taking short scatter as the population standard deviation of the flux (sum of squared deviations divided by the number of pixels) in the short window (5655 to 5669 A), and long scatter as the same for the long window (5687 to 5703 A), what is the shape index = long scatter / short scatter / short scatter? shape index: 1.0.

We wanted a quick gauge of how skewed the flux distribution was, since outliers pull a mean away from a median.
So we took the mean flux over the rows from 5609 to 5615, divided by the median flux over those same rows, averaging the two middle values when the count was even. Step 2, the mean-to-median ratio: 0.9958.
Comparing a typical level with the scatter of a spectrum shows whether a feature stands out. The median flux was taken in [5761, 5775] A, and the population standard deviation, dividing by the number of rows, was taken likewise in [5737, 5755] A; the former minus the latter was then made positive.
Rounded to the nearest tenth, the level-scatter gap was 55.1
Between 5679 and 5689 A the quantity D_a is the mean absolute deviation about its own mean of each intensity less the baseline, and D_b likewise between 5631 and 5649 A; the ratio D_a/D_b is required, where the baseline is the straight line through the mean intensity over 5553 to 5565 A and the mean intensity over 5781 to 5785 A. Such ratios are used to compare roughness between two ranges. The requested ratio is 0.6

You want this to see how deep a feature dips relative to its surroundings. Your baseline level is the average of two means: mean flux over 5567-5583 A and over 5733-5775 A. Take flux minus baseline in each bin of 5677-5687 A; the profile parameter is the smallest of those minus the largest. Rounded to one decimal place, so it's -2.7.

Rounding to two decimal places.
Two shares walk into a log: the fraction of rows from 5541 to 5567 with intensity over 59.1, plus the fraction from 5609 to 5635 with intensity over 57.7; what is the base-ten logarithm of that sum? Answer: 0.16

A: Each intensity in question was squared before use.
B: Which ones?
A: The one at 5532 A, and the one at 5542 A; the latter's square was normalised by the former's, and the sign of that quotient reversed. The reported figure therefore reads -0.97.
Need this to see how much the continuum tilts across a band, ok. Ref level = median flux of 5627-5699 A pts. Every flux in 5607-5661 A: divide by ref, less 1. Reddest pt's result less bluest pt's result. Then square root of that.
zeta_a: 0.15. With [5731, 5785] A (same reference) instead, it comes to 0.23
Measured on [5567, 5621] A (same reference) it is 0.04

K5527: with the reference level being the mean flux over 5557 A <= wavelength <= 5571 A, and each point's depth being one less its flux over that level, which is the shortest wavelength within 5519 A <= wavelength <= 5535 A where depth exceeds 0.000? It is 5528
